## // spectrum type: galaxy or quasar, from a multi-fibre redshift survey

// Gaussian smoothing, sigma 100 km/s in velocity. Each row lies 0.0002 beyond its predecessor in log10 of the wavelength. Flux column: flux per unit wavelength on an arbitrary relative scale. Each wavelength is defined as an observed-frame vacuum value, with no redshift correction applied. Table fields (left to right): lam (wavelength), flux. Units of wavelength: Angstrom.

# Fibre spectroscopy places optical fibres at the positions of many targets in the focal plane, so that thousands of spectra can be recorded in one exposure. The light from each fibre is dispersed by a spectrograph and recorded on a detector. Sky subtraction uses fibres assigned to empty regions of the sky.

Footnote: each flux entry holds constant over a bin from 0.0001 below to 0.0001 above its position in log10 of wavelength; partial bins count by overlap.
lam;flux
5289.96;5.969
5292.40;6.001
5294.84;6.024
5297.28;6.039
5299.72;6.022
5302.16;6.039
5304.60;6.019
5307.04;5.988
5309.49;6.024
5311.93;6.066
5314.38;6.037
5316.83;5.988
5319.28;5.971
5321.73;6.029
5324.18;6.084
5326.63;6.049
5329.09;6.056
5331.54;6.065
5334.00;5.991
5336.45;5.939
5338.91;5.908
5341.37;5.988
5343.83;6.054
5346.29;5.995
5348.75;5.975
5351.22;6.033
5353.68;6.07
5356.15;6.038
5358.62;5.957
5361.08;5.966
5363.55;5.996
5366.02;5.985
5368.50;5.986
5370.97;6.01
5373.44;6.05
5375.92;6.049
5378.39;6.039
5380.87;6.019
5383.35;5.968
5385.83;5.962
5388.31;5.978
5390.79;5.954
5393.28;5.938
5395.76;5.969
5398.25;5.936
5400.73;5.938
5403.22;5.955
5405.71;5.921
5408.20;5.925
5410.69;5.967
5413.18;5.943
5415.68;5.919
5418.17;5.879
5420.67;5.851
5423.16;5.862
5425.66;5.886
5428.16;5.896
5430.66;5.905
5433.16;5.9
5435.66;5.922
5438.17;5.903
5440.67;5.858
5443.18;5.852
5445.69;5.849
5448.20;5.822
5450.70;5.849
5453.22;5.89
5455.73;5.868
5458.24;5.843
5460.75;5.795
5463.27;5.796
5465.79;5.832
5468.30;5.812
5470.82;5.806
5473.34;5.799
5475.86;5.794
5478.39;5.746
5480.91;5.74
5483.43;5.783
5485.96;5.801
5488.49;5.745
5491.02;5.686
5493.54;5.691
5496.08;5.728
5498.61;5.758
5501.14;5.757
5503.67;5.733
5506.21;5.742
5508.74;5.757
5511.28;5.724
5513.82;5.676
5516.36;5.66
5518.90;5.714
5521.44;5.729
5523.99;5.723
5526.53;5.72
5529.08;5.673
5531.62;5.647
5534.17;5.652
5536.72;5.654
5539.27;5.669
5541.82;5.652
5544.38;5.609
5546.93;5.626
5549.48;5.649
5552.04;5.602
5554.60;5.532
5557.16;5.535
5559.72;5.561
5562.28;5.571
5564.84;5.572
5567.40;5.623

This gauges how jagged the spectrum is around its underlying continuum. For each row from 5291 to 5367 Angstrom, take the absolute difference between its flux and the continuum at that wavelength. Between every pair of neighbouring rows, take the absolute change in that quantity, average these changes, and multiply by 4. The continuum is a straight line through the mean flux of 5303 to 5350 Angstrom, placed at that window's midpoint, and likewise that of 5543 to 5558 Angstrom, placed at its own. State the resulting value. 0.14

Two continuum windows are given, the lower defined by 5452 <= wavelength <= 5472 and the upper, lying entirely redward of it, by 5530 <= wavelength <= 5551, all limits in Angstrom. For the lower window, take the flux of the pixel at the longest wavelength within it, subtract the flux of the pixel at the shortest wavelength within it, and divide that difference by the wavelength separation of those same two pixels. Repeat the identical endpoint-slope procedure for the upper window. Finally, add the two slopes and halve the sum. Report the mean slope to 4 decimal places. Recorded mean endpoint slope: -0.0023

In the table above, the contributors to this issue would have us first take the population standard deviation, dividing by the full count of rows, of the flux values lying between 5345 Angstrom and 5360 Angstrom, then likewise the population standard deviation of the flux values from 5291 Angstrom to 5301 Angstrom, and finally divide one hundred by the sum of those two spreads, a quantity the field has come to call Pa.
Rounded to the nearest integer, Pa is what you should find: 1901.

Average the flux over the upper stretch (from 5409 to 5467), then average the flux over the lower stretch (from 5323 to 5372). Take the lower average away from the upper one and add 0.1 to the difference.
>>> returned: -0.034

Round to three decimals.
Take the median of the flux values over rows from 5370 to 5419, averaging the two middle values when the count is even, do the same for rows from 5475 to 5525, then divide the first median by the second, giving 1.039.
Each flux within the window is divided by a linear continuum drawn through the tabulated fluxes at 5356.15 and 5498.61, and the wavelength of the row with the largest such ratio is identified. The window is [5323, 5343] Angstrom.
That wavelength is 5324.18 Angstrom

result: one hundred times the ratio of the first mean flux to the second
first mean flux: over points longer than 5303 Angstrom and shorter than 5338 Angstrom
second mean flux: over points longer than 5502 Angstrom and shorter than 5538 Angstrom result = 105.6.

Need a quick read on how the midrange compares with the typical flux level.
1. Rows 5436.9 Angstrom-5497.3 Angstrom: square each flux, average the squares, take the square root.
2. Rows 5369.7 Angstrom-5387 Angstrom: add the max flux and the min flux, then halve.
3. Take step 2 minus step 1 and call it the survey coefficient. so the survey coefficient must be 0.20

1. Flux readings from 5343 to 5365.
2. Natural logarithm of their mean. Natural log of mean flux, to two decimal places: 1.79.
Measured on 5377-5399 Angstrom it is 1.79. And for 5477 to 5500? 1.75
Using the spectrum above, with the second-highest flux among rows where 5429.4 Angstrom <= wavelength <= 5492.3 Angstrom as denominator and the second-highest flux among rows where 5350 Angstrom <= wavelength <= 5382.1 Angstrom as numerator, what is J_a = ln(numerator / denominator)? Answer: 0.024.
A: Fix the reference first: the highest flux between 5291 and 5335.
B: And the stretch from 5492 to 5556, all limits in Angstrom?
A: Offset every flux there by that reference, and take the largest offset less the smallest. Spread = 0.23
